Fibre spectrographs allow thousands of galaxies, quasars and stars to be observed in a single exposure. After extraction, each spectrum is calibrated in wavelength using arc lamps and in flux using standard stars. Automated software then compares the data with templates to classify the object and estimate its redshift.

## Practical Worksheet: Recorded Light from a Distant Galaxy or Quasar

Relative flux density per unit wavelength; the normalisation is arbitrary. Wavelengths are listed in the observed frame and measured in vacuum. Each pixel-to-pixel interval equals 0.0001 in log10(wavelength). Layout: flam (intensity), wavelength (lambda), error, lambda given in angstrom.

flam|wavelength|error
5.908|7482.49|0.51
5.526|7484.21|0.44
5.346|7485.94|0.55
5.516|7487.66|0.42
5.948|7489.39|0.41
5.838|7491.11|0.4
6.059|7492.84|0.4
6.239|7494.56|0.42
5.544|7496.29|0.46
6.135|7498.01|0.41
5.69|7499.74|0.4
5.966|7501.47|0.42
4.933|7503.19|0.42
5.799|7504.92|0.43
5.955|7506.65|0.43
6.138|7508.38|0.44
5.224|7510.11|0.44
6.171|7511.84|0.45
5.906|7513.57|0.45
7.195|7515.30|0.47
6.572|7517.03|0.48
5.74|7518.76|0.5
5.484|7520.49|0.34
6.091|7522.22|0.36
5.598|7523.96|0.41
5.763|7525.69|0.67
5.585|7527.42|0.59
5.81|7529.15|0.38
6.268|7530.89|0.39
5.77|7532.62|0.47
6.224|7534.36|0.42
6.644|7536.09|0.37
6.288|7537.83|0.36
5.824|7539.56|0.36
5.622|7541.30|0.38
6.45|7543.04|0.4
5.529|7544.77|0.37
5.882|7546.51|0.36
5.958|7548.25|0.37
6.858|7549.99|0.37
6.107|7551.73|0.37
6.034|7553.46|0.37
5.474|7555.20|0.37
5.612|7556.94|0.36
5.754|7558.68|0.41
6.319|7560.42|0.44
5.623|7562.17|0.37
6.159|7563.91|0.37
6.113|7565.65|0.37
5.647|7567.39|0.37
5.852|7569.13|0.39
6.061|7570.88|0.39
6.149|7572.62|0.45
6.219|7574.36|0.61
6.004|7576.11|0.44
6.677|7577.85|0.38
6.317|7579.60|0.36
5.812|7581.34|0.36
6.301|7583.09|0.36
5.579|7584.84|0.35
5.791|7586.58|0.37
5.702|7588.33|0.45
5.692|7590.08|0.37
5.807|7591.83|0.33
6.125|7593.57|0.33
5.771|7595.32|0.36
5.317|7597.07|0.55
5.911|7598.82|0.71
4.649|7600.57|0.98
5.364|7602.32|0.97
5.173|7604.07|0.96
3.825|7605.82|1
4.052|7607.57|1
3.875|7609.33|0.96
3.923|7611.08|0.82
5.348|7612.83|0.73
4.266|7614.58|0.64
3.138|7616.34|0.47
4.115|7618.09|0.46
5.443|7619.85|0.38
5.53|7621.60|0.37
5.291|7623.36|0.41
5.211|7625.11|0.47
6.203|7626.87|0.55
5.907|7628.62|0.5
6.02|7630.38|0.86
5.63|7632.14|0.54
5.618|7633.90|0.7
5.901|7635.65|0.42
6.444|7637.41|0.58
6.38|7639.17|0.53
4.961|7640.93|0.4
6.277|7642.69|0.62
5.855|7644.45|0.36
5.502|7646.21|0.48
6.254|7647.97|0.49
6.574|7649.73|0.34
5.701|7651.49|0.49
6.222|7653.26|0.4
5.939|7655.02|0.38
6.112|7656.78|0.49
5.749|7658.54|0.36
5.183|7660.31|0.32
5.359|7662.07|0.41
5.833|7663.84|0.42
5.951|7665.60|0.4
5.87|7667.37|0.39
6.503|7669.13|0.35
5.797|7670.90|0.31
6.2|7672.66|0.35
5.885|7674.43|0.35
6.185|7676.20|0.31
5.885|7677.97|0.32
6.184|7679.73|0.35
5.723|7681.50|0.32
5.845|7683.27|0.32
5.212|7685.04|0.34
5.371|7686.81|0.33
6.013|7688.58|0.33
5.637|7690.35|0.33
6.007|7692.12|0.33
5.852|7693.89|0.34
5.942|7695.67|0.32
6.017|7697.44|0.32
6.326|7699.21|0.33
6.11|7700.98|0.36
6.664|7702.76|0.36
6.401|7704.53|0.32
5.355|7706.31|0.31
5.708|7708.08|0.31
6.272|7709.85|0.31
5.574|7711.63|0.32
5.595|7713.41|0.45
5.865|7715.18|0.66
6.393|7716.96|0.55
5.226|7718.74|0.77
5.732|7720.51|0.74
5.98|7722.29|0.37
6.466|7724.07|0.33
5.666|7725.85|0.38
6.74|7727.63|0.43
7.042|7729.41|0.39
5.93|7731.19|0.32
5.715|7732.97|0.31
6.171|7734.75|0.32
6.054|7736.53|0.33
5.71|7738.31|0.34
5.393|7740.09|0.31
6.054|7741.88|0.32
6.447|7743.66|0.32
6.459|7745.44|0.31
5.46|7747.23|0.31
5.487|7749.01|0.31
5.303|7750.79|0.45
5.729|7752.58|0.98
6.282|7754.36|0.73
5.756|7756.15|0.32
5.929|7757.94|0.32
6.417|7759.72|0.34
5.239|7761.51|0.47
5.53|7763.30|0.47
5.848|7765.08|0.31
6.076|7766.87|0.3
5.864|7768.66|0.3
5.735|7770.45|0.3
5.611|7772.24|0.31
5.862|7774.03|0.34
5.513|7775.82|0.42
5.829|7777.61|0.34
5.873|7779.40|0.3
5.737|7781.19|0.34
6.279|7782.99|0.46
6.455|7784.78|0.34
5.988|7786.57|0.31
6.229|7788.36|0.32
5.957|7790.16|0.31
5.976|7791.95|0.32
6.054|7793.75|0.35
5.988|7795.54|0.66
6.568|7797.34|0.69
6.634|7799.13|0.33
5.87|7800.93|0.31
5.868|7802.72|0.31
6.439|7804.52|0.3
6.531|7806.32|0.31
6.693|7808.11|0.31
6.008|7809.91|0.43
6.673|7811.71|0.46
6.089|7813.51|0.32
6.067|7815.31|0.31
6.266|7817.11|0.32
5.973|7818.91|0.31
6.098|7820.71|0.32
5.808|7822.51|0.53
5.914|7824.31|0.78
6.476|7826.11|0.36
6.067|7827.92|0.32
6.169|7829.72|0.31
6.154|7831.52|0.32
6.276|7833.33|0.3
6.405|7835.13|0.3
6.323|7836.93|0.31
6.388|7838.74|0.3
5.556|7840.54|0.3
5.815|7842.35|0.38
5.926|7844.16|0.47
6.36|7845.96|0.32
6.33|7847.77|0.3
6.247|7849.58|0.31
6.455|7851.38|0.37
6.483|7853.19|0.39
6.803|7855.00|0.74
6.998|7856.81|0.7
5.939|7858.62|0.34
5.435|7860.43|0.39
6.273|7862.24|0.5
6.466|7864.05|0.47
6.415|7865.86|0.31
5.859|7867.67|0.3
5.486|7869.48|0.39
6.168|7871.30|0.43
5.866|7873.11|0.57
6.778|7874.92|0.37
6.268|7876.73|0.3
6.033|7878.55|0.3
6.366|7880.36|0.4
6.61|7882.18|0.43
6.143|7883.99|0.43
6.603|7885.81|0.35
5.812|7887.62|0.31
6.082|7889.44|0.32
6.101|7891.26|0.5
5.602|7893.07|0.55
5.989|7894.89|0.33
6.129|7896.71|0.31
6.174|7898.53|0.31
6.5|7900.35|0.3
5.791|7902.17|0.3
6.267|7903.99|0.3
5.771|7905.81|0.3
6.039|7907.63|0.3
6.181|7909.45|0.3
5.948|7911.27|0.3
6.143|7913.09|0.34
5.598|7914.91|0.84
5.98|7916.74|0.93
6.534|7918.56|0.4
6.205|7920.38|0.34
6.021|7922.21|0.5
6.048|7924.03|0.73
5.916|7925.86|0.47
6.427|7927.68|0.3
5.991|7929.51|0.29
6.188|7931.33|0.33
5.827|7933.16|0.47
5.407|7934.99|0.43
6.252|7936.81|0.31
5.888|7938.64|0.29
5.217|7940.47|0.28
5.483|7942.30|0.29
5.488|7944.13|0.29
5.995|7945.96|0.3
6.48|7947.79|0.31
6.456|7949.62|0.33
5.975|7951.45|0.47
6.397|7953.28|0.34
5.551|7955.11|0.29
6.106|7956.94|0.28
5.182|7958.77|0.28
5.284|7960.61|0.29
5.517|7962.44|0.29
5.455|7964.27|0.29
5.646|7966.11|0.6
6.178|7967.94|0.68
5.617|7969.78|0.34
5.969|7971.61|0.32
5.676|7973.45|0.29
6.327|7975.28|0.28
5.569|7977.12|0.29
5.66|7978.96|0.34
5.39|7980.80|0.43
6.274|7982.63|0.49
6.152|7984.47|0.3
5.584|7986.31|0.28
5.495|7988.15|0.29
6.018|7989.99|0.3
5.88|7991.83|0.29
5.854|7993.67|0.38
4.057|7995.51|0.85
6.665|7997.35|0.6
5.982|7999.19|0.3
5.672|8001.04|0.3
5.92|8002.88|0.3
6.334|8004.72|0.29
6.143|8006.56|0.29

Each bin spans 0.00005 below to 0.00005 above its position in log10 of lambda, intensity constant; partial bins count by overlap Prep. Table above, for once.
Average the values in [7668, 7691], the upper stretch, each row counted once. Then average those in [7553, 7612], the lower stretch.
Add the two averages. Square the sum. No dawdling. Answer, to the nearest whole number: 132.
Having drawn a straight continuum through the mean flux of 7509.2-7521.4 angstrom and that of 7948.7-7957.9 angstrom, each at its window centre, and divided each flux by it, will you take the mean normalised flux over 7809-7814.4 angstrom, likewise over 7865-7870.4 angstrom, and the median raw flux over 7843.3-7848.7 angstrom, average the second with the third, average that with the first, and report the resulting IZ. 2.34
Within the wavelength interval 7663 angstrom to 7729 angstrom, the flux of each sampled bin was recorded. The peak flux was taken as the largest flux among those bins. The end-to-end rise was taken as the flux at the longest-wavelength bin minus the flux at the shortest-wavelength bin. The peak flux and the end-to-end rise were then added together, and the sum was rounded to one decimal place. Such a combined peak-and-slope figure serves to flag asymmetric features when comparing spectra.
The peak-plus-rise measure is 7.6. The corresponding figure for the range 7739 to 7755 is 7.3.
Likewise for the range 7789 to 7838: 7.1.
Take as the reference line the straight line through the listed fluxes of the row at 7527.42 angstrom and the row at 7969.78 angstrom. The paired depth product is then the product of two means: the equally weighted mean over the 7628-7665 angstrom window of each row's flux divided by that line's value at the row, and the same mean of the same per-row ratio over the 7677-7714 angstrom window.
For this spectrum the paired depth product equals 1.11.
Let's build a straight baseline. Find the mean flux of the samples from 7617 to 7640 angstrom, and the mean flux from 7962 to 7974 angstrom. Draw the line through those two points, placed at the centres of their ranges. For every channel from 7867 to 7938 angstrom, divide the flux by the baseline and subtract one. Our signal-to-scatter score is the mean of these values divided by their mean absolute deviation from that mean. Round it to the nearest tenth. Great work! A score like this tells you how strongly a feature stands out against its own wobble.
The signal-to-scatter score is 1.6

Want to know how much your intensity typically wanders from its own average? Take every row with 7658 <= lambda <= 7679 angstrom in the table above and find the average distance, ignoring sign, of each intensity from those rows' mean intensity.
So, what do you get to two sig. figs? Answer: 0.24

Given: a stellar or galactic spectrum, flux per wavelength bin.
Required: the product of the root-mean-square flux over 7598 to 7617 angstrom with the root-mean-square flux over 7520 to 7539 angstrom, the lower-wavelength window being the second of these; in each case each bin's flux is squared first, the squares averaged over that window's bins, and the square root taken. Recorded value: 27.3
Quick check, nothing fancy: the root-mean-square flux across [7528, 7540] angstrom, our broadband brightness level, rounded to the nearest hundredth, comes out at 6.13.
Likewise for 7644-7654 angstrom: 6.03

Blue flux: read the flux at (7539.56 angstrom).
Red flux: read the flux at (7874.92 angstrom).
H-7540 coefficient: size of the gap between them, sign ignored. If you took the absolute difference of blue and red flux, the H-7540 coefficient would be 1.0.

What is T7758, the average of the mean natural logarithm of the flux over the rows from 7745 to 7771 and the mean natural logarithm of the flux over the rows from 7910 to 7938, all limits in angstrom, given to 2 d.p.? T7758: 1.78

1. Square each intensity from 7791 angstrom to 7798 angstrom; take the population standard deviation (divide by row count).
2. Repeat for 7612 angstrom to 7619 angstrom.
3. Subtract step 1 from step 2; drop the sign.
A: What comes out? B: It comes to 3.6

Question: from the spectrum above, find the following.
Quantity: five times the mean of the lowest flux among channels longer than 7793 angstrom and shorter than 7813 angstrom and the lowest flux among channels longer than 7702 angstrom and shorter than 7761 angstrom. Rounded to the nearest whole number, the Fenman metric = 28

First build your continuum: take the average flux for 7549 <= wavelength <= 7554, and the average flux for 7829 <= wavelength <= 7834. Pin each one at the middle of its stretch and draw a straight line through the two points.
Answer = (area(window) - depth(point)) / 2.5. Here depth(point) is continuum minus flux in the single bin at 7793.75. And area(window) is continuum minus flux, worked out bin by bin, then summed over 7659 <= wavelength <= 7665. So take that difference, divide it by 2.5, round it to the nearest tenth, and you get 0.9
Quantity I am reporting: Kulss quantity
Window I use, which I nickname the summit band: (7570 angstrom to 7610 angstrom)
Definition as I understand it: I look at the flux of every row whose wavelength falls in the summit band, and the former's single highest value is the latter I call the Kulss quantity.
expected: 6.677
